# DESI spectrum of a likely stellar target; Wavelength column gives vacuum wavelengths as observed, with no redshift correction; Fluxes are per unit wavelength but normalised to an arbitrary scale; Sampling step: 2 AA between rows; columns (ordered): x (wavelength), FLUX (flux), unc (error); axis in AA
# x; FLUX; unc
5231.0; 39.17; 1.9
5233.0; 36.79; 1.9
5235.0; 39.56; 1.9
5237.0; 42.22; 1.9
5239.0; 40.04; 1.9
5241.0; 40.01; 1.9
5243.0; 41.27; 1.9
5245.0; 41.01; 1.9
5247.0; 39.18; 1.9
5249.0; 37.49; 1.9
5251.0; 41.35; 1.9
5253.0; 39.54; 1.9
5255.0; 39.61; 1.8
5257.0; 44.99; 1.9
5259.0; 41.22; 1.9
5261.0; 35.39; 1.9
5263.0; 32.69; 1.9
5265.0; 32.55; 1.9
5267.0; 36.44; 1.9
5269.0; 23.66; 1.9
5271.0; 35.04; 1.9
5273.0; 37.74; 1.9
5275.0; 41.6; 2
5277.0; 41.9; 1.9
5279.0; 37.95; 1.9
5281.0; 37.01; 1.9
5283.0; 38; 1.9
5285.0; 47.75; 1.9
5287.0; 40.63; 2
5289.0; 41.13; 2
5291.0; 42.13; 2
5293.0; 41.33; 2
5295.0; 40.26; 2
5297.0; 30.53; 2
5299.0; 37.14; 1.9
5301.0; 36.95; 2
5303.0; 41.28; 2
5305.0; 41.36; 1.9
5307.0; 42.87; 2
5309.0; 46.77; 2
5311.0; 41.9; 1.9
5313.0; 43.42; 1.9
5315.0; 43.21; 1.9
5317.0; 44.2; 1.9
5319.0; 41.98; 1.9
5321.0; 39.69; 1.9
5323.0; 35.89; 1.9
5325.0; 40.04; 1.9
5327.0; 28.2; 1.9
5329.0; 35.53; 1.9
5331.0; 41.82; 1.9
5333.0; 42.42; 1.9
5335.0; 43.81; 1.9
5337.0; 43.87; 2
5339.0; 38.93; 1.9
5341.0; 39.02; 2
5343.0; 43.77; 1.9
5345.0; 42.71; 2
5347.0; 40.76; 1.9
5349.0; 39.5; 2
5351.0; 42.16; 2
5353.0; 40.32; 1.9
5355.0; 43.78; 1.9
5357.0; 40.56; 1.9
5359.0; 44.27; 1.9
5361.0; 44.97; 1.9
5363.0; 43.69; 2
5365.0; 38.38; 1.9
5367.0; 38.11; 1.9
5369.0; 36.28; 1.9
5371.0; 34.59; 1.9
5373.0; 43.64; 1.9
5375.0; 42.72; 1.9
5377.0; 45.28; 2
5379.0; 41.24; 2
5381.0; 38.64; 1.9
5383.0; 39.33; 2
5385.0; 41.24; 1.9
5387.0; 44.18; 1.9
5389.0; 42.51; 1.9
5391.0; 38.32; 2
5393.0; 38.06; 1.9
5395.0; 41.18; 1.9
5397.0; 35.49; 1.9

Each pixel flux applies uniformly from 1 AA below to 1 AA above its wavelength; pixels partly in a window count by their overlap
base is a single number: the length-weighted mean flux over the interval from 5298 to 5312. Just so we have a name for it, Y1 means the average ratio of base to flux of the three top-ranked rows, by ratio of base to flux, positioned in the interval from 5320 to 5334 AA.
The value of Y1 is 1.26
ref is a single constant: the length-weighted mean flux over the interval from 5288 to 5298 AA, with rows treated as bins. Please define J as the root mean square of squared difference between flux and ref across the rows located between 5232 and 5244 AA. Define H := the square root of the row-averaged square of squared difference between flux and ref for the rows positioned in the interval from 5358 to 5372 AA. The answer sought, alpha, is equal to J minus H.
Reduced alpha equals -15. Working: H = 20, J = 5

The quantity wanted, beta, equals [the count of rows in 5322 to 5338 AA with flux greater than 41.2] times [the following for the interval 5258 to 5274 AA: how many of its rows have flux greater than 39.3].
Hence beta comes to 4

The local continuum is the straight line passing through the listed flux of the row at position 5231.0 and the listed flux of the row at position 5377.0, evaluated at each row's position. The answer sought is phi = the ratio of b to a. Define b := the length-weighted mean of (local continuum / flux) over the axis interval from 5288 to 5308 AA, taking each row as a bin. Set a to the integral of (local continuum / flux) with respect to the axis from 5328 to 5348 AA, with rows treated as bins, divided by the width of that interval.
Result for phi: 1.01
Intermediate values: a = 1.06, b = 1.07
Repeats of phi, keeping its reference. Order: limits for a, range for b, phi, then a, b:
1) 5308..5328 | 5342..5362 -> 0.97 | 1.08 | 1.05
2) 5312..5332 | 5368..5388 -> 1.01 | 1.11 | 1.12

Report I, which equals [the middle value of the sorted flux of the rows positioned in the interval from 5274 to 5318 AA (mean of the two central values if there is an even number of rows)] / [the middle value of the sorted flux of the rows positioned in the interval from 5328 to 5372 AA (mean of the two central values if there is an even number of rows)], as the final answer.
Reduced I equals 1.00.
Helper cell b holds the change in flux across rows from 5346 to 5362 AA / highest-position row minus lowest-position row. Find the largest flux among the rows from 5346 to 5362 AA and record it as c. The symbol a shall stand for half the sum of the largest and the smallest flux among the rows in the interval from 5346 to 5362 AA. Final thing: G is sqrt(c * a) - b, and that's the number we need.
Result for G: 39.4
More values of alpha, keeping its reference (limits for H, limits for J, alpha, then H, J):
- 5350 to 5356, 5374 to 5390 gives 4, 14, 18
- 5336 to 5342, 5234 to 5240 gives -8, 13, 6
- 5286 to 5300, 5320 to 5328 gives 31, 28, 59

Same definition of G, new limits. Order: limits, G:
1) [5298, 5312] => 39.5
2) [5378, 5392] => 45.6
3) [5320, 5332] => 36.1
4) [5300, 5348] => 38.1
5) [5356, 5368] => 45.7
